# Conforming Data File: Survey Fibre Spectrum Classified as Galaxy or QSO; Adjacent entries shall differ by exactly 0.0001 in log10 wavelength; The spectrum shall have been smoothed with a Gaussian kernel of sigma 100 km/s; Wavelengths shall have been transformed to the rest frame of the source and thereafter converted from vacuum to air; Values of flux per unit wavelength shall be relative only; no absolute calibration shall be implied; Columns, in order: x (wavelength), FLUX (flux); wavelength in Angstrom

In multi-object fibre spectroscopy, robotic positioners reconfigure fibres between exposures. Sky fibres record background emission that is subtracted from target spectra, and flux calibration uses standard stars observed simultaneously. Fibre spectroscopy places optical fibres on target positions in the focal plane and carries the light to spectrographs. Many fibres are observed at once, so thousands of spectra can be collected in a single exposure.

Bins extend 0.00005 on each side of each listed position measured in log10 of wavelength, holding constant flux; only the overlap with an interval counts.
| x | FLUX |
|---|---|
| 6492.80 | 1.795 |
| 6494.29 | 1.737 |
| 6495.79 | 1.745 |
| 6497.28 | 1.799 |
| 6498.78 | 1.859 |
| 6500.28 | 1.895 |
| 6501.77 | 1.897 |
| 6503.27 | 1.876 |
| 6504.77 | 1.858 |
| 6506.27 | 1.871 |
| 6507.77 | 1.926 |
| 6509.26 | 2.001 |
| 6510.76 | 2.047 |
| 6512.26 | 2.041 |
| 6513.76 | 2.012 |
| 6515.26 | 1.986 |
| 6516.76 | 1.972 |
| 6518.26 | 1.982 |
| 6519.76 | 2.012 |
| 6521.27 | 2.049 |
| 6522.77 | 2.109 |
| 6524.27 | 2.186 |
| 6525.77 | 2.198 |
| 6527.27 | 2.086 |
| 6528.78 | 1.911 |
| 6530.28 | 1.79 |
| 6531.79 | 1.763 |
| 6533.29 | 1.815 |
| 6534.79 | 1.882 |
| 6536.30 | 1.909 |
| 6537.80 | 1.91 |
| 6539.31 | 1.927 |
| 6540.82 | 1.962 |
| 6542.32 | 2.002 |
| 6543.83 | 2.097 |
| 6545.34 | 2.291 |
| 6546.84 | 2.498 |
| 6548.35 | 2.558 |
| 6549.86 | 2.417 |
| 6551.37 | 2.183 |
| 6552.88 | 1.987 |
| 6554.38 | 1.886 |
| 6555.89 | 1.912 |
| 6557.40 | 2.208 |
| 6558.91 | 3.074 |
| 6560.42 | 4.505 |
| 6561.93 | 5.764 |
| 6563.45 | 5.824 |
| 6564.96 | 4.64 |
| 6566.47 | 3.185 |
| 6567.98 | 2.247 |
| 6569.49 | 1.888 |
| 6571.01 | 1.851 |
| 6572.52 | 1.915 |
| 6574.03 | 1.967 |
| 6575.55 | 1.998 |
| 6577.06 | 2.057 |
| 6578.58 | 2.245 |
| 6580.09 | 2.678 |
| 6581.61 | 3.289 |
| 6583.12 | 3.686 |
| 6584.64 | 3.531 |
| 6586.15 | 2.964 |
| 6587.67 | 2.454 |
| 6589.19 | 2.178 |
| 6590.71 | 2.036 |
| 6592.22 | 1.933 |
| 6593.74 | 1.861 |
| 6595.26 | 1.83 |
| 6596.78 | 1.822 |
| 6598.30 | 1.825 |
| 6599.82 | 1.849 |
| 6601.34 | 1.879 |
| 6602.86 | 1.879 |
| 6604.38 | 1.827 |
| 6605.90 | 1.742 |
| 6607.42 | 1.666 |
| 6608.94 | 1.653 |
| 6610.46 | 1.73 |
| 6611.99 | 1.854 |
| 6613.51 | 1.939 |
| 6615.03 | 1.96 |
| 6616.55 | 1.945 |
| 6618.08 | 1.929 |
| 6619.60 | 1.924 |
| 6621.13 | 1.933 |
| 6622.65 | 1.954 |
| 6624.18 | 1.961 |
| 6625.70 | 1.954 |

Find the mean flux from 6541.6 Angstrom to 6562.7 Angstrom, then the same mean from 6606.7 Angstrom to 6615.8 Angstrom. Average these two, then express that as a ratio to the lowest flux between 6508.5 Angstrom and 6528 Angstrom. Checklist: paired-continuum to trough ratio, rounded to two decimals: 1.13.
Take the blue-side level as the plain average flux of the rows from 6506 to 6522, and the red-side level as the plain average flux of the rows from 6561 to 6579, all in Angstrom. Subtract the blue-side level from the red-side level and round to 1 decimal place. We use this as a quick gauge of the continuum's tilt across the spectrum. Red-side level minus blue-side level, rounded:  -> 1.0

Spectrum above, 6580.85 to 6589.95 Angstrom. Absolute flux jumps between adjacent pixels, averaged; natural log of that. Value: -1.0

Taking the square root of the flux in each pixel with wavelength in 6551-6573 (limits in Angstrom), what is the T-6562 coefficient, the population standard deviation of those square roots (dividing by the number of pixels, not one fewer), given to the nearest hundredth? 0.38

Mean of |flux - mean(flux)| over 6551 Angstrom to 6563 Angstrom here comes 1.1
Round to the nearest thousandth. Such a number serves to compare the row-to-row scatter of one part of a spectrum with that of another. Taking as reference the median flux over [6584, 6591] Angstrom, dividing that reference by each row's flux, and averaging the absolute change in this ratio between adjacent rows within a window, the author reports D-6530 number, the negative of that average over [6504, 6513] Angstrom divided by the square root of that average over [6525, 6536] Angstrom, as -0.102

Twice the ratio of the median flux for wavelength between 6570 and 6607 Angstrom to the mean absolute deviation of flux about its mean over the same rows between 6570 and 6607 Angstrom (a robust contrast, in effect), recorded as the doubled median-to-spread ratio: 9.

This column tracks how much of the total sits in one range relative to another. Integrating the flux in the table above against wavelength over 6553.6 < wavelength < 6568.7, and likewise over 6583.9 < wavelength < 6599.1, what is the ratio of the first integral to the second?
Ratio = 1.6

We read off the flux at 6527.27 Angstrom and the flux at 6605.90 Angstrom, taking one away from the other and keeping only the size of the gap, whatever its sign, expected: 0.3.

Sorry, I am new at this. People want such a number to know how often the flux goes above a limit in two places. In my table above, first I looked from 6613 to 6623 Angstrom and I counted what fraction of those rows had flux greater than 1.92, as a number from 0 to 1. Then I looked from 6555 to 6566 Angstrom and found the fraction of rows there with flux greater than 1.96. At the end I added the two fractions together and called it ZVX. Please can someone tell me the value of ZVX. 1.9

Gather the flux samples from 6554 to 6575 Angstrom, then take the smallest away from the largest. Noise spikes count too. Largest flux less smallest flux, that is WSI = 3.97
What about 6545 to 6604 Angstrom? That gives 4.00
